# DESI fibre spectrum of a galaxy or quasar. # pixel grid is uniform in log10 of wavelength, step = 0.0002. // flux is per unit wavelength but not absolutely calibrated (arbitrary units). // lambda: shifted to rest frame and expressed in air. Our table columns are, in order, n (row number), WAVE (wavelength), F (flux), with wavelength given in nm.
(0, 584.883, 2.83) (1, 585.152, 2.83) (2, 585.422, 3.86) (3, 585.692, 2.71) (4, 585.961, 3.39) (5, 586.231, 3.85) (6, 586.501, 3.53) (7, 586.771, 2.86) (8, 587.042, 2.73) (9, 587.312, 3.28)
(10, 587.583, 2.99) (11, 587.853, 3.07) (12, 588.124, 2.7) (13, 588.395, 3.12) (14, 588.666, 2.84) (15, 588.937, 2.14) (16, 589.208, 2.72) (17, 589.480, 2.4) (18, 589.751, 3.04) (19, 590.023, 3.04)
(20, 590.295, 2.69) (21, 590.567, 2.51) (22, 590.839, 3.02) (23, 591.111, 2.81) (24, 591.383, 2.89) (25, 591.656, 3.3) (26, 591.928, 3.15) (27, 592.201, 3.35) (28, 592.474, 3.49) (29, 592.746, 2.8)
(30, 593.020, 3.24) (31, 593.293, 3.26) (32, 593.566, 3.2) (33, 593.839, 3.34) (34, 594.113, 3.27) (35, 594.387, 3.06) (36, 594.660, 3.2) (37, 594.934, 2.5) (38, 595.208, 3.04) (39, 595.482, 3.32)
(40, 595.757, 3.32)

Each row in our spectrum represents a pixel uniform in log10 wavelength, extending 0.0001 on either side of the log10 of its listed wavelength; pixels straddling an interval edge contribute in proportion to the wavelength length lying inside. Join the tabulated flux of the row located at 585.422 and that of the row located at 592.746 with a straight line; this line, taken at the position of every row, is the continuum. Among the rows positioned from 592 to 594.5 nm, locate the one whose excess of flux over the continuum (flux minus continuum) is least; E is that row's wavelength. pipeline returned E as 592.746 nm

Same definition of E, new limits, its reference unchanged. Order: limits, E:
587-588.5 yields 587.042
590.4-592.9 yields 590.567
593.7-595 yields 594.934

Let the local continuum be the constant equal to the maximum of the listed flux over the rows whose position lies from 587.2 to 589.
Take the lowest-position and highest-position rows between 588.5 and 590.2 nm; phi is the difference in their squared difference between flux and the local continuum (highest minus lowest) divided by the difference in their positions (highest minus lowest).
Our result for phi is -0.10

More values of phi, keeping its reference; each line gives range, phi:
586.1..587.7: -0.18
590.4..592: -0.42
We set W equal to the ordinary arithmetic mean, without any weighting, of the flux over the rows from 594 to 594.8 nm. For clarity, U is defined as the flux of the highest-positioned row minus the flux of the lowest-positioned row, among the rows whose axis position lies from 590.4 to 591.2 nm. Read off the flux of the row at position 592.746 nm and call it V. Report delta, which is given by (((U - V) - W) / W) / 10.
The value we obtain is -0.179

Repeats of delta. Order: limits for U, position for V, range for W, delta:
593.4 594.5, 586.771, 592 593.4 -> -0.193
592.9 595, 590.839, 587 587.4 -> -0.225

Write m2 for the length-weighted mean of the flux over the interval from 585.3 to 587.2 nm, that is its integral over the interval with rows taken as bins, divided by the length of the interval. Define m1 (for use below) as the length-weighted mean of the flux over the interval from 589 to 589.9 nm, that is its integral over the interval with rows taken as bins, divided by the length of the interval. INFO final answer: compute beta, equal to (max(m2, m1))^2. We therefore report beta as 10.7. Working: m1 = 2.7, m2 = 3.27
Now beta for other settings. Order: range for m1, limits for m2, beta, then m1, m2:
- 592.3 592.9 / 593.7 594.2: 10.9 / 3.2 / 3.31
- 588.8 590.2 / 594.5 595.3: 8.5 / 2.7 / 2.91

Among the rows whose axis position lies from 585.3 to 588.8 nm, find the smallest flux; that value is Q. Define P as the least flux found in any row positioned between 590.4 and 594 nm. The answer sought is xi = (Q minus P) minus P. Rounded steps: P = 2.51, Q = 2.7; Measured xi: -2.32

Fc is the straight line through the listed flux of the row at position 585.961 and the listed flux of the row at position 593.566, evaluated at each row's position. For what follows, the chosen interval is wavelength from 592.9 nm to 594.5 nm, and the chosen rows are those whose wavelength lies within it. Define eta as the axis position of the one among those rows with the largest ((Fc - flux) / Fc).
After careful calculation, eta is 594.387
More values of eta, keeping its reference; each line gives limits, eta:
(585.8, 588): 587.042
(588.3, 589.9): 588.937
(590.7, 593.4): 591.111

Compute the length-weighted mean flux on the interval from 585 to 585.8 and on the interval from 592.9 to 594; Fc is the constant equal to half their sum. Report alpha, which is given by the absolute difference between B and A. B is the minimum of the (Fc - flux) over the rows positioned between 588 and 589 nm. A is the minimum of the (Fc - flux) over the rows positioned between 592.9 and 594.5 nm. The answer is 0.22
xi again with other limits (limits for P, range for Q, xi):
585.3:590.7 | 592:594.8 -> -1.48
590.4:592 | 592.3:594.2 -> -2.22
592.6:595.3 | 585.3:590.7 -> -2.86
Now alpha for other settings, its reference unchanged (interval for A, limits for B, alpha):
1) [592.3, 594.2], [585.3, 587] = 0.37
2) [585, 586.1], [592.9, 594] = 0.52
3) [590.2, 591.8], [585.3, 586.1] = 0.56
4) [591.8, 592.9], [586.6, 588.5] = 0.21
